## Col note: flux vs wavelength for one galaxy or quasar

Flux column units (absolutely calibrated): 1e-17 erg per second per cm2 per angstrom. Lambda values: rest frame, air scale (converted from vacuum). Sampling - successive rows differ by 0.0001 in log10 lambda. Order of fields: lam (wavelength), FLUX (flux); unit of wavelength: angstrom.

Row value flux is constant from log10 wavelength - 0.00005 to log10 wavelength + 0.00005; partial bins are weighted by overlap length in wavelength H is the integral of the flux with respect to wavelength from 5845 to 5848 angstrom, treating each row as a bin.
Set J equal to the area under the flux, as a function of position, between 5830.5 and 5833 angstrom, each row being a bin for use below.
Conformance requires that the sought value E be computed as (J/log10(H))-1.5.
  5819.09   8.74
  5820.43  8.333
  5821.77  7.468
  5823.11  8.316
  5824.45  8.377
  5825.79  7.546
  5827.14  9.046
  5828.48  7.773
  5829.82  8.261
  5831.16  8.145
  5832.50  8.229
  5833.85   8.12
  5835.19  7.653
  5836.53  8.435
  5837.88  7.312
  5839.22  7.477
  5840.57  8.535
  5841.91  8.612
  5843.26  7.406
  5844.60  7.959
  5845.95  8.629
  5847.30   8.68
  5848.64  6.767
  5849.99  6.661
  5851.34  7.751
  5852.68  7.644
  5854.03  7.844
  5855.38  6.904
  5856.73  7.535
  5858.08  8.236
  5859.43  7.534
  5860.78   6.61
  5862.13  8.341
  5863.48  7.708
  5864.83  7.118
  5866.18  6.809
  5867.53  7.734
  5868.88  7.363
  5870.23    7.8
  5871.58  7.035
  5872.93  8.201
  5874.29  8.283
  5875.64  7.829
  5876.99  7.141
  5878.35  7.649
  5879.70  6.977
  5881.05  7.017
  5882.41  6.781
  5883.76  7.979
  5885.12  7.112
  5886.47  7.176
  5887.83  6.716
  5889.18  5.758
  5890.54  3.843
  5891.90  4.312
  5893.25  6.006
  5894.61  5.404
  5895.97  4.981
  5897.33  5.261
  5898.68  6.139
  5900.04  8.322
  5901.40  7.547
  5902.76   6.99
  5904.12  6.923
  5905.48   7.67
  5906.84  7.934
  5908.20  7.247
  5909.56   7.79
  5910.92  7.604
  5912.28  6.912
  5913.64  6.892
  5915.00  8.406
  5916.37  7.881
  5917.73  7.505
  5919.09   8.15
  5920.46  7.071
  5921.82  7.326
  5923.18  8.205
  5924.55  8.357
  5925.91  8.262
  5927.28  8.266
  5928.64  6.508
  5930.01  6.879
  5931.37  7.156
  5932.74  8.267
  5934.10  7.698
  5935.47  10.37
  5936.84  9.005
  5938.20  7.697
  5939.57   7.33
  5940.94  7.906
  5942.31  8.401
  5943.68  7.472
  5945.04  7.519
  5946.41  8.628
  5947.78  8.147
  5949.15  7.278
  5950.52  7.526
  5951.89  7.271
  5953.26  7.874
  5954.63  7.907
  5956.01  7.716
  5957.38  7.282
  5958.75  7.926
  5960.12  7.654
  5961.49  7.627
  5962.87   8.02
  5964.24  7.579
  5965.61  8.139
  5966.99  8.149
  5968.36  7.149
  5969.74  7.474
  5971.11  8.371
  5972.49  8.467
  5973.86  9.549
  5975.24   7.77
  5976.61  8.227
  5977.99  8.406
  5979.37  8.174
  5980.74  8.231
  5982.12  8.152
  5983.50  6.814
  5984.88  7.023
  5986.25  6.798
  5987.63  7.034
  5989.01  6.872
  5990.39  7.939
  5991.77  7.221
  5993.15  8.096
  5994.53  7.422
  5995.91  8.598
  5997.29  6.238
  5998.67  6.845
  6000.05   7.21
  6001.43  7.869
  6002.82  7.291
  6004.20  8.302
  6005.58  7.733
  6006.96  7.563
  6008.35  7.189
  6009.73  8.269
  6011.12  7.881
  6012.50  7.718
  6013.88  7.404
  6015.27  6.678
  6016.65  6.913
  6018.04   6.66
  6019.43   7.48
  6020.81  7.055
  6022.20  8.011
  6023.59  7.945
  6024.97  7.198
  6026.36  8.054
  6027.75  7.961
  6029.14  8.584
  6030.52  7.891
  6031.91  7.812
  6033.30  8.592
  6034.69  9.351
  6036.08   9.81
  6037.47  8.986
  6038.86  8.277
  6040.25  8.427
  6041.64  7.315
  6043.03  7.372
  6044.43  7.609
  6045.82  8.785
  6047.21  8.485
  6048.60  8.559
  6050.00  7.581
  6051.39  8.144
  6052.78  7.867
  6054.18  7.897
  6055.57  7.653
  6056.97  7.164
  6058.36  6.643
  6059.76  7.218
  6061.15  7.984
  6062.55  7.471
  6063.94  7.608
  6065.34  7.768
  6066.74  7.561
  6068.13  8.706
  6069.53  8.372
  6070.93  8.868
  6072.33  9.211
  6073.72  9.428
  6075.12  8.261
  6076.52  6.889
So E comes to 13.0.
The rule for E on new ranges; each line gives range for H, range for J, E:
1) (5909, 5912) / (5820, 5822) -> 10.2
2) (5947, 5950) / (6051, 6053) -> 10.3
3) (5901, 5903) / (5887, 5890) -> 14.4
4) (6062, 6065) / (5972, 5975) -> 18.1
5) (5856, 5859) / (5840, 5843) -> 16.9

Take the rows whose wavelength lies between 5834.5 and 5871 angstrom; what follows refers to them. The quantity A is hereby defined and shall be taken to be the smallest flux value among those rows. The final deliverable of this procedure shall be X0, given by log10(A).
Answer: 0.820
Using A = 6.61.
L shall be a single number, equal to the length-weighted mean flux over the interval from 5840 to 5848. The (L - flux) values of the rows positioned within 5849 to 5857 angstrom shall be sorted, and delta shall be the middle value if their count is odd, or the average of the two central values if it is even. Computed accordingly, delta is 0.7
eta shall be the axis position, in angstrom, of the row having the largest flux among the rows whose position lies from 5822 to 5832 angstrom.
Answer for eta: 5827.14 angstrom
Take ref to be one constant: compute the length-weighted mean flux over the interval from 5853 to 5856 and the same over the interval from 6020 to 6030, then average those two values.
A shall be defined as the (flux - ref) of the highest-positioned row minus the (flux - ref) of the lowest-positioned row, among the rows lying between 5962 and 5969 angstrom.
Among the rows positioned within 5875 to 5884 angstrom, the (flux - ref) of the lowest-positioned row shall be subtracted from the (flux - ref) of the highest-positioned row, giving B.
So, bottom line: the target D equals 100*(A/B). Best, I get -581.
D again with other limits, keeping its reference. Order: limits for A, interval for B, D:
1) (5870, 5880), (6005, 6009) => 151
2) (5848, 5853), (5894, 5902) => 41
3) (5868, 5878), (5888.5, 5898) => 45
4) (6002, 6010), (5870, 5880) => -119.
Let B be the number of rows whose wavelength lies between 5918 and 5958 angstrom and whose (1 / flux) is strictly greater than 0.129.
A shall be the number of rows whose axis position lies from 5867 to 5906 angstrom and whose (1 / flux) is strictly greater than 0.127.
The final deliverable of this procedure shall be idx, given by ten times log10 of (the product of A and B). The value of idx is 25.7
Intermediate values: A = 25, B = 15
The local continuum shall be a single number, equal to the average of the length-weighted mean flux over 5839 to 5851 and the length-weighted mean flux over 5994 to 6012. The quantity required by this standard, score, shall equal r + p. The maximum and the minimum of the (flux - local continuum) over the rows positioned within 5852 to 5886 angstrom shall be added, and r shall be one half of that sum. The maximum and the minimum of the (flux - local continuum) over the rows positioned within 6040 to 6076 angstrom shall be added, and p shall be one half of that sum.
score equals 0.07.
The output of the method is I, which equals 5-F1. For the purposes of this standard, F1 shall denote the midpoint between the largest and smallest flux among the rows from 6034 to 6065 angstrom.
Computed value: -3.2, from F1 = 8.2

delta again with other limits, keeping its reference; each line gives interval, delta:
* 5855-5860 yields 0.8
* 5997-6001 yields 1.5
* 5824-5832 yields 0.1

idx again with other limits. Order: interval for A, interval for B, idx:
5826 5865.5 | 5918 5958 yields 23.8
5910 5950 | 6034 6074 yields 22.2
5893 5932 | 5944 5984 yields 23.8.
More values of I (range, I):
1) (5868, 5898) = -1.1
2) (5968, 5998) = -2.9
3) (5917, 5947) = -3.4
